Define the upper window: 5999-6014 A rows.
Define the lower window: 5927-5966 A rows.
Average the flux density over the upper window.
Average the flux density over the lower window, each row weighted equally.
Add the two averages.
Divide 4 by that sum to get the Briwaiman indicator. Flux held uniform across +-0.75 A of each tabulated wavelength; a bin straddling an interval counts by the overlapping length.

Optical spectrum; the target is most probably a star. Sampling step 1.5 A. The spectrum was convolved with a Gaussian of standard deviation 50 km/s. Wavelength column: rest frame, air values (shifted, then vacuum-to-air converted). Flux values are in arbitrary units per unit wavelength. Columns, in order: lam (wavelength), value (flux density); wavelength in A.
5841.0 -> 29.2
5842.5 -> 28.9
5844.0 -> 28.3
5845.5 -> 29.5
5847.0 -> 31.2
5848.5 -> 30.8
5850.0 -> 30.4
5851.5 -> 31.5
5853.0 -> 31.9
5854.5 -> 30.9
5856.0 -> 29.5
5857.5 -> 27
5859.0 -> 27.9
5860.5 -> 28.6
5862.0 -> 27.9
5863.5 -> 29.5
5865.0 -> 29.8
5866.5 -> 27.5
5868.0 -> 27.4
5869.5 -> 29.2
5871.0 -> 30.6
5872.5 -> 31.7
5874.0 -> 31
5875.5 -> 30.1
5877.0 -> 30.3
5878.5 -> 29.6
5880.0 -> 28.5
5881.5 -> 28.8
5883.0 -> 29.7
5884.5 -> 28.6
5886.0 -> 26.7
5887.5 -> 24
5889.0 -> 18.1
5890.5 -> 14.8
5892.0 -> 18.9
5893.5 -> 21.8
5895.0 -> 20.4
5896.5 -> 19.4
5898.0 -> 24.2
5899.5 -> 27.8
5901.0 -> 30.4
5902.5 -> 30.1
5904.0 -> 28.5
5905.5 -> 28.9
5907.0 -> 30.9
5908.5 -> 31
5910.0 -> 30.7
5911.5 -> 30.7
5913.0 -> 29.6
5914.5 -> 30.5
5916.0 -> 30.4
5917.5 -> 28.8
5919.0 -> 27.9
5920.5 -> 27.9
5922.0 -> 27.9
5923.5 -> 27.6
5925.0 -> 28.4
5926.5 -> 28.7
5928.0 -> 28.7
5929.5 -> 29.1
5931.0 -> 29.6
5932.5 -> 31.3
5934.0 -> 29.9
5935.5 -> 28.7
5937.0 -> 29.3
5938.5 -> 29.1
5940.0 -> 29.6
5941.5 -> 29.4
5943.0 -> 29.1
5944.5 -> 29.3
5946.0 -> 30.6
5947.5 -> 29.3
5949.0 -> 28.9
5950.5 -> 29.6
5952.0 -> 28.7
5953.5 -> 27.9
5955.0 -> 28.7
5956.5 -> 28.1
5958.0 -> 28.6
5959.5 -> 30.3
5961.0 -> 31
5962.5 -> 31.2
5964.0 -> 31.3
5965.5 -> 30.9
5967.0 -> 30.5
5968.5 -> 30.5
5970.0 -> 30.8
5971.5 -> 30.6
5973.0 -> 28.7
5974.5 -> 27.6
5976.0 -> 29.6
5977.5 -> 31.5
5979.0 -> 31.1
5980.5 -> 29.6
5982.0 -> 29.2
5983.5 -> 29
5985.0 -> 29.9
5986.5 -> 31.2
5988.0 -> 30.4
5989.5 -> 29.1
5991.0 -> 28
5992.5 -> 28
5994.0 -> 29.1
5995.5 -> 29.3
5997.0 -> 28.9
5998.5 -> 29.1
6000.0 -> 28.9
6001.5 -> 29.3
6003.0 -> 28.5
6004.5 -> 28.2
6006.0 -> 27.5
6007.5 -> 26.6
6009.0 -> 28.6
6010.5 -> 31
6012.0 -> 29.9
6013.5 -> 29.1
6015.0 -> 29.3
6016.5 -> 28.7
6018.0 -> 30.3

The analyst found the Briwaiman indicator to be 0.0686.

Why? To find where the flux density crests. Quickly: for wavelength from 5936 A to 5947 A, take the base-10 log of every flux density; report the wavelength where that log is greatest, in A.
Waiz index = 5946.0 A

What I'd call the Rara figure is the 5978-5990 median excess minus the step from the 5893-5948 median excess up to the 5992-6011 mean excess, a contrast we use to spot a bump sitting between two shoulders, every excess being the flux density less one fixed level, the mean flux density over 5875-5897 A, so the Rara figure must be 6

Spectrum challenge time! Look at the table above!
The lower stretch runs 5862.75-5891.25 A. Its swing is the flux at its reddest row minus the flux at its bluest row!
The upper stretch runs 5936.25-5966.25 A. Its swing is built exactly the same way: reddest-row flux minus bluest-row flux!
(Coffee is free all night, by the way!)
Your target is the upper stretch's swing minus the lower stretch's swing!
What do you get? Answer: 16.3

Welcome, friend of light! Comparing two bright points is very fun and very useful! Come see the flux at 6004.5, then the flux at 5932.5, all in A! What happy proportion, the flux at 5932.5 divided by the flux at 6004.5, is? 1.11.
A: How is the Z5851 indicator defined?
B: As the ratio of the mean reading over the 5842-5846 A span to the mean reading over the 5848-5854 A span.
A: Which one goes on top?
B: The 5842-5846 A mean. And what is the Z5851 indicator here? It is 0.93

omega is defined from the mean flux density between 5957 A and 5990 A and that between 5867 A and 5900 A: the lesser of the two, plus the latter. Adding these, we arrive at 52.0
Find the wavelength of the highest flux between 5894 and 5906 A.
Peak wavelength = 5901.0 A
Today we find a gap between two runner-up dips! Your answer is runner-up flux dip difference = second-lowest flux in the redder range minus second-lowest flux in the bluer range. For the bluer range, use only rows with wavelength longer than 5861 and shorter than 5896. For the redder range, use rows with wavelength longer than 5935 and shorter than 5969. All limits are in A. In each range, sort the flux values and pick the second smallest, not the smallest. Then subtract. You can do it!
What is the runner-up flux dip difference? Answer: 10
